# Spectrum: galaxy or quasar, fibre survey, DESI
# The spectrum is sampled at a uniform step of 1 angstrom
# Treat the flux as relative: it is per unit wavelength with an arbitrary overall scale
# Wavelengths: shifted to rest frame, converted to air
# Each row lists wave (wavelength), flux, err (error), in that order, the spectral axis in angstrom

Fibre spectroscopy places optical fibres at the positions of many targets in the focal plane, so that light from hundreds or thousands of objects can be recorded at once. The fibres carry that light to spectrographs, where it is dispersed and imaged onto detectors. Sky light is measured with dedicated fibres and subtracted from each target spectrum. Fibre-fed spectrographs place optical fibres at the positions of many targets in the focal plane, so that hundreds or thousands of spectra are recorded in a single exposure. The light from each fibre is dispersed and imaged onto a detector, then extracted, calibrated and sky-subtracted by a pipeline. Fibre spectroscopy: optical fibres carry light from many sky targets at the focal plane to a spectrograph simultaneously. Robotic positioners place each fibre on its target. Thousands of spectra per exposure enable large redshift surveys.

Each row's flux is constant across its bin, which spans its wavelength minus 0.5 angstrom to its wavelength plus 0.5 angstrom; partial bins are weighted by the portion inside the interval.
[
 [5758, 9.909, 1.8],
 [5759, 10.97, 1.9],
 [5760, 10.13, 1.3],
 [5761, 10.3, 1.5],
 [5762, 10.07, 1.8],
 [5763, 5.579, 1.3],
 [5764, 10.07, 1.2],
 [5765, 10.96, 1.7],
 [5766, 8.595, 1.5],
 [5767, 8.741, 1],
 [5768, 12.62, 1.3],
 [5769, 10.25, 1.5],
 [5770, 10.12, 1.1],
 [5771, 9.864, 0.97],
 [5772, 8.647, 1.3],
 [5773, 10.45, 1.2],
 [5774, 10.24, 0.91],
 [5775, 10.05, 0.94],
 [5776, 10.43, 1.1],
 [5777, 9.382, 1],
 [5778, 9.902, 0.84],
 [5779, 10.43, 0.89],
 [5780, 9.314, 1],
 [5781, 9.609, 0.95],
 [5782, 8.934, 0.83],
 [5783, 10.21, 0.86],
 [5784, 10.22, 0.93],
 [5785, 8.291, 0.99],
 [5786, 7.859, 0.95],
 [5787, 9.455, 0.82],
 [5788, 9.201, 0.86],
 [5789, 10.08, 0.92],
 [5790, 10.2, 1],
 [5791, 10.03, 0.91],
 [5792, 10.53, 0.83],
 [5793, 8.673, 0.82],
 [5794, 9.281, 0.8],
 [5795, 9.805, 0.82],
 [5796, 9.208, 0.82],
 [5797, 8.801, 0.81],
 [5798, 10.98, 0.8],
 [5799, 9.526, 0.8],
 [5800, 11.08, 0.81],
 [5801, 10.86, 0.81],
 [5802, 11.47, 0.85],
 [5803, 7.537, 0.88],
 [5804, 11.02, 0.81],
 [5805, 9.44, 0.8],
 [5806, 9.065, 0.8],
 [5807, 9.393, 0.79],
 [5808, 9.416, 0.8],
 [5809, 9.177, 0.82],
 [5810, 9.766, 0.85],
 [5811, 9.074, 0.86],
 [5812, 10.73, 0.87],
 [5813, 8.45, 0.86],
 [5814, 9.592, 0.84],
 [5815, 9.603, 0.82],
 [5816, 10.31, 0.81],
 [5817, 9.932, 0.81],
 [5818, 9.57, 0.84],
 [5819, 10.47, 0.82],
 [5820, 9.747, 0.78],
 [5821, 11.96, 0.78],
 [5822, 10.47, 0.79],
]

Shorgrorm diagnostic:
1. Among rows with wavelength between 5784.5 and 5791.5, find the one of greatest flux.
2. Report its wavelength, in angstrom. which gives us 5790 angstrom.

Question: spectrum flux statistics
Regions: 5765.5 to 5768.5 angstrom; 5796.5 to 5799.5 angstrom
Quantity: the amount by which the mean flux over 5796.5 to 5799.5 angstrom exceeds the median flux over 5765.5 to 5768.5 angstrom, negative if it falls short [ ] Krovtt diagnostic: 1.0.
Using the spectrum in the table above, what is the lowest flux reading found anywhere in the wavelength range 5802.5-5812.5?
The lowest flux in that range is 7.537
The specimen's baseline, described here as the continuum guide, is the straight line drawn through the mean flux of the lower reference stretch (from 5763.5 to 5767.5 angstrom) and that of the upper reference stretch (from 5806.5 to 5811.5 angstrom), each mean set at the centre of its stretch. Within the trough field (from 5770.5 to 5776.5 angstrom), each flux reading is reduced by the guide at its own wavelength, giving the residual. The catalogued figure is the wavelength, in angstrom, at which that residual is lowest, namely 5772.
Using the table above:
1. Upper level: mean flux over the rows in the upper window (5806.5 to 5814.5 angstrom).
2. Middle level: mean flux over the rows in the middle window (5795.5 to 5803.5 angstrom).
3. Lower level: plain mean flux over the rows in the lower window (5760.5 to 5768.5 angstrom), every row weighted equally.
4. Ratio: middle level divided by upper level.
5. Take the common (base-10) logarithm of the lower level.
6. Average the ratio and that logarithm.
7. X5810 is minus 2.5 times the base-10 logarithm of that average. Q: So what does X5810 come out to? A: -0.02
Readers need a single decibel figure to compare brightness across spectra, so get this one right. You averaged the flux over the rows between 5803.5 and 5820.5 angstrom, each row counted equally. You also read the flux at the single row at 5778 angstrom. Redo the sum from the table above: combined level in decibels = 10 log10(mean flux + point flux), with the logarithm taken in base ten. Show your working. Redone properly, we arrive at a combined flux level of 12.9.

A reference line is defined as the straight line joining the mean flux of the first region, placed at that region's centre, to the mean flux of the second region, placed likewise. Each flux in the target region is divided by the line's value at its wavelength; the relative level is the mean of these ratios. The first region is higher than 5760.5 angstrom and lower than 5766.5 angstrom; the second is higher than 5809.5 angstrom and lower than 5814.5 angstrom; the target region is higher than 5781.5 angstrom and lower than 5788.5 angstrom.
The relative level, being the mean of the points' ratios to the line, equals 0.98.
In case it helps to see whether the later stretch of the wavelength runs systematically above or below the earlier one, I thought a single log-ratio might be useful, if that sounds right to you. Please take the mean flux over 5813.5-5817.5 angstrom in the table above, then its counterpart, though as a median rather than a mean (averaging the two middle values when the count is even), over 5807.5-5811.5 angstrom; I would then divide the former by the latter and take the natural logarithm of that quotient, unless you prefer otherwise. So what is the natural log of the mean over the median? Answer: 0.059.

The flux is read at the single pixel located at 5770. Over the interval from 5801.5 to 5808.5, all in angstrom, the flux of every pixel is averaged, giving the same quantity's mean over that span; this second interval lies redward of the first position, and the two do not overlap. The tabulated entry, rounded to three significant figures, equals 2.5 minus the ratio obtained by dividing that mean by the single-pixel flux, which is 1.55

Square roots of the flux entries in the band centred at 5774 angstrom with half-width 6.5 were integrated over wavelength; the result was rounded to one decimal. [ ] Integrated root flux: 41.3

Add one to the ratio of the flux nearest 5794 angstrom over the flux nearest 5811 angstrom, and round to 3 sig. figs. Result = 2.02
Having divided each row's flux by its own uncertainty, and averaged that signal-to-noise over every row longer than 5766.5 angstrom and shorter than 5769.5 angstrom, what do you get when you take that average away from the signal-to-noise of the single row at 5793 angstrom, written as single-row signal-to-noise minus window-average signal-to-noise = 2.1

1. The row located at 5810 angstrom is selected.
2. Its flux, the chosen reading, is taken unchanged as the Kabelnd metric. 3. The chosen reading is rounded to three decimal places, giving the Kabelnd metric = 9.766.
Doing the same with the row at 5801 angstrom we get 10.860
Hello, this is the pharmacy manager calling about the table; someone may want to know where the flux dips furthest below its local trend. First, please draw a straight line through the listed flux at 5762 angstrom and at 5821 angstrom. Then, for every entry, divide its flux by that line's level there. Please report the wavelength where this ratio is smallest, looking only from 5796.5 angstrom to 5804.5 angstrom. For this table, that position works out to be 5803 angstrom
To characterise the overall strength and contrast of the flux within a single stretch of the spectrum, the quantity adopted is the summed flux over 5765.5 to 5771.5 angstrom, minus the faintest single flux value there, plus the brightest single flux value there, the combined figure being 64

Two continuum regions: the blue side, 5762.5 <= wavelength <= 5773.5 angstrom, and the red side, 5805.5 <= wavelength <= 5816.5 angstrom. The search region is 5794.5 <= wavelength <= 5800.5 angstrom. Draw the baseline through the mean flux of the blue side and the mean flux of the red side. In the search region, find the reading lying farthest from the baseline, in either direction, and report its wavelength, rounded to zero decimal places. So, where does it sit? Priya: 5800 angstrom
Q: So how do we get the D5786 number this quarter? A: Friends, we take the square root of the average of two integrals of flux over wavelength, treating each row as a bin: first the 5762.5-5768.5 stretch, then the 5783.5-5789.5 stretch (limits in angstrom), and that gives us 7.47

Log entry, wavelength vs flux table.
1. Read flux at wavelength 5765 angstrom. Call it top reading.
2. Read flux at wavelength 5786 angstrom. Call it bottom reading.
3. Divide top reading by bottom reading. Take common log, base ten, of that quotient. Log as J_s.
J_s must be 0.144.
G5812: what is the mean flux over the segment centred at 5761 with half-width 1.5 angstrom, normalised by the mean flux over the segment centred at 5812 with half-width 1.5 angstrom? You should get 1.08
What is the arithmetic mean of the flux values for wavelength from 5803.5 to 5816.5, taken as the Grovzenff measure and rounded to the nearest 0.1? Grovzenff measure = 9.6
